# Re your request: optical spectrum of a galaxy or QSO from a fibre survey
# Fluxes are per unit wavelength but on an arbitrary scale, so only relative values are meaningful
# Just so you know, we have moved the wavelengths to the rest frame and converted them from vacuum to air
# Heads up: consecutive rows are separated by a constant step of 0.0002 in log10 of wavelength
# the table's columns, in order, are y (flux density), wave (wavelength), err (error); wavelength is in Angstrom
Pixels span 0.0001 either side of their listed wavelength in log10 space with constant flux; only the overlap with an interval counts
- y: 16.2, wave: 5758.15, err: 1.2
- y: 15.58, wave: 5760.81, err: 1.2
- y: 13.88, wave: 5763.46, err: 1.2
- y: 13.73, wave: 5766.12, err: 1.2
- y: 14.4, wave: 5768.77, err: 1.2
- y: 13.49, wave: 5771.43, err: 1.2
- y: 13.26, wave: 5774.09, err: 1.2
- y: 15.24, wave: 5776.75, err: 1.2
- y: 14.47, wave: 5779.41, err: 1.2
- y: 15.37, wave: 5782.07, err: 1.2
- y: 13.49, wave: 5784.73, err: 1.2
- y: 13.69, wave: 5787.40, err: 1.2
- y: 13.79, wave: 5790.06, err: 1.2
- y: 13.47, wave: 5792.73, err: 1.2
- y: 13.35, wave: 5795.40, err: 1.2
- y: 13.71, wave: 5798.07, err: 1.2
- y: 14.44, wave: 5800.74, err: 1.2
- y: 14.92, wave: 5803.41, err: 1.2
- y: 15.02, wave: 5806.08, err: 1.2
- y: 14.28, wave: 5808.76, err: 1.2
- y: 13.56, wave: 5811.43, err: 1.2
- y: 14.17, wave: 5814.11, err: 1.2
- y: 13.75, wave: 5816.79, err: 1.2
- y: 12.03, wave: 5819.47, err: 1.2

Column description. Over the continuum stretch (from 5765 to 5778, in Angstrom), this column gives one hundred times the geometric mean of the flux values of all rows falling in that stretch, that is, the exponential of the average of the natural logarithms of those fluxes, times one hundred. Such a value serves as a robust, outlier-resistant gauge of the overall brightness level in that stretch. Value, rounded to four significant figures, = 1401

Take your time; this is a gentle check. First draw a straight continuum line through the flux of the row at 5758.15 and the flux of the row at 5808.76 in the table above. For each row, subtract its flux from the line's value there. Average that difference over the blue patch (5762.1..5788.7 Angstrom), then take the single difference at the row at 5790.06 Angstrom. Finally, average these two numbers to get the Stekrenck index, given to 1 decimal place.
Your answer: 1.3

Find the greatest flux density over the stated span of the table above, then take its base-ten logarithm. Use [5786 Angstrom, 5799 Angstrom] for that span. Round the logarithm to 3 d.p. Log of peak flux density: 1.140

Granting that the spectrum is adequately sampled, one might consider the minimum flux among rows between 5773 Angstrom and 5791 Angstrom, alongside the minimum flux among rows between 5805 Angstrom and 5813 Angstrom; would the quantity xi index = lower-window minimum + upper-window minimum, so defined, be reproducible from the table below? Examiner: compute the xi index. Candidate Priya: 26.8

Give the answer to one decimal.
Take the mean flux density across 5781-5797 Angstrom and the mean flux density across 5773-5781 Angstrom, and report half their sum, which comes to 14.1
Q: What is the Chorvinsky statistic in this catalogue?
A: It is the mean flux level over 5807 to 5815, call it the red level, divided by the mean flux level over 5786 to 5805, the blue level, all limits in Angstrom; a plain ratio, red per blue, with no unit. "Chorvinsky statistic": 1.01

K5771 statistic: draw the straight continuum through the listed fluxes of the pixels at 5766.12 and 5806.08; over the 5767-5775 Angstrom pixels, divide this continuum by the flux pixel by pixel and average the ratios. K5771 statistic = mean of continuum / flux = 1.01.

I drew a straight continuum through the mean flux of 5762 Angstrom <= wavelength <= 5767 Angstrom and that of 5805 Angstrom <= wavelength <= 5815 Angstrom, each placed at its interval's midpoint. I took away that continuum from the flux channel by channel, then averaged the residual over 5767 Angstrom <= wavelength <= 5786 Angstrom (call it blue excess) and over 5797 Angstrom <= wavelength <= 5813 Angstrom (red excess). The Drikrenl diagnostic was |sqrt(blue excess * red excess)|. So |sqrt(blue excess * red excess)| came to 0.19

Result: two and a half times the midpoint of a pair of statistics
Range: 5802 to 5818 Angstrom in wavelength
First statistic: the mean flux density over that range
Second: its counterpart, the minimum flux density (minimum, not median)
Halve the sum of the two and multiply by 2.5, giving 34.8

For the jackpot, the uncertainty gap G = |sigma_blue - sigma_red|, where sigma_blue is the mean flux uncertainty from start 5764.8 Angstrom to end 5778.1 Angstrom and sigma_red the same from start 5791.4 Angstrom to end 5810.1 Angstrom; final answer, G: 0.0000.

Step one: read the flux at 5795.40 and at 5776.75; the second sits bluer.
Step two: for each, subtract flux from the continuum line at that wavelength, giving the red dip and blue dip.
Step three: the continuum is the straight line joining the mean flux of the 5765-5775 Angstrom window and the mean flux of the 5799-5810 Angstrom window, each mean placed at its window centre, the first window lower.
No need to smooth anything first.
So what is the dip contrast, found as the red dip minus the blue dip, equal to 2.4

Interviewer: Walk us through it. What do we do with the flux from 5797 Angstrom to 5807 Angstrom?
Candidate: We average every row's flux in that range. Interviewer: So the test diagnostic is 14.5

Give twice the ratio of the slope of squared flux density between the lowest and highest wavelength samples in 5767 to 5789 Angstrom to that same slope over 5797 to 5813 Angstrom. 7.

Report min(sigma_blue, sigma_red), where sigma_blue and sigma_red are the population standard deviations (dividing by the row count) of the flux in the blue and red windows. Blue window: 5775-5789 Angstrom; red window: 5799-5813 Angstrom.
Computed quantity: 0.52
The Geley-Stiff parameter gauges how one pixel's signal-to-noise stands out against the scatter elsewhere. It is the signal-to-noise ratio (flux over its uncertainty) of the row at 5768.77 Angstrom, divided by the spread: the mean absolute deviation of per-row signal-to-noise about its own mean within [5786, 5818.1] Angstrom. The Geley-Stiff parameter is 31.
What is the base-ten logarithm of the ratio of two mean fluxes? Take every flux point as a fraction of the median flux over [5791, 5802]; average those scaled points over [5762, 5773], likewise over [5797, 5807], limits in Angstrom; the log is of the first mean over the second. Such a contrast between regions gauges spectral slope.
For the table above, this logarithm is -0.02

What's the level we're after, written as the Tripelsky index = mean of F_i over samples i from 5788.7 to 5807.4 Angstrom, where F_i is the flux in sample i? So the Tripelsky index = 14.10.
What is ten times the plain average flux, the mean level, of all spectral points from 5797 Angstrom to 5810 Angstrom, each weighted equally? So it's 145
